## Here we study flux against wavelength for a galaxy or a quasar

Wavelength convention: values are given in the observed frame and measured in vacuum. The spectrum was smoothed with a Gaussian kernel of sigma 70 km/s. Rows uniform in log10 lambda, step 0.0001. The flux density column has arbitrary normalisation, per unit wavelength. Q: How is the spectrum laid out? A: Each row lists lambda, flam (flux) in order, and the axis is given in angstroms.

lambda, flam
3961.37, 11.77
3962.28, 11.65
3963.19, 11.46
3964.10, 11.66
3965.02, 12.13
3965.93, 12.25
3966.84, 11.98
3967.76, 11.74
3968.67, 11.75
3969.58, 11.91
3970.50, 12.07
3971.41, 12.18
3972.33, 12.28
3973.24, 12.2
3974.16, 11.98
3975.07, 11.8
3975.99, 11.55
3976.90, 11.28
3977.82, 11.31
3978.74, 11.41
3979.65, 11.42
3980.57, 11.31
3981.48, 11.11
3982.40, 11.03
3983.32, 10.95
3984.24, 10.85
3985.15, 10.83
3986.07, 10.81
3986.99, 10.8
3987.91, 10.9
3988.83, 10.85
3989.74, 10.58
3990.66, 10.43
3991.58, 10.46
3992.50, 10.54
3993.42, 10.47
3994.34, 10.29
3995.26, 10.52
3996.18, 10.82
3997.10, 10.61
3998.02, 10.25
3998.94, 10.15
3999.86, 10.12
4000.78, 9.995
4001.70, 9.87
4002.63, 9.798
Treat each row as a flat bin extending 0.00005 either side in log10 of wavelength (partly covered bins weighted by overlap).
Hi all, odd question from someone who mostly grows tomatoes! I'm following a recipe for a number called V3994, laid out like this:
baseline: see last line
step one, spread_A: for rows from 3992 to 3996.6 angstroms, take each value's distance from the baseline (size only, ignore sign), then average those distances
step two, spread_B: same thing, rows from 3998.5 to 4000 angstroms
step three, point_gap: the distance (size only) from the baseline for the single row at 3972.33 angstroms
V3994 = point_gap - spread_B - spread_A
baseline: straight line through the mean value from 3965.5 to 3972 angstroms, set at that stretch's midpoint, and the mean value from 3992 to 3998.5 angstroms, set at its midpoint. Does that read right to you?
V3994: 0.19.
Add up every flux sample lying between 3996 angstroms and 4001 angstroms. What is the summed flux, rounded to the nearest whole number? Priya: 62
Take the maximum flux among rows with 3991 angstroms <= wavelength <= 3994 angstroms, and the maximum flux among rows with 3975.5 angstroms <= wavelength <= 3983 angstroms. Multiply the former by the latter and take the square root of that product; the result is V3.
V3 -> 11.03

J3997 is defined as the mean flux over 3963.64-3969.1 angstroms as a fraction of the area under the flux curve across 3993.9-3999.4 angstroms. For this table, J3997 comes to 0.207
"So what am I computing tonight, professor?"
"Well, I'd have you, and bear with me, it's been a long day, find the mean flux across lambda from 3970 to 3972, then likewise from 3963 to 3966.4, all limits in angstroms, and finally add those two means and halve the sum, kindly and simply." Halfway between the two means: 12.00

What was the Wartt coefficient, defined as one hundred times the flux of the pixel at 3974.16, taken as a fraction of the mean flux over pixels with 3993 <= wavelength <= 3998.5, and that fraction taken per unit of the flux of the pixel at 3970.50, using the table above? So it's 9.46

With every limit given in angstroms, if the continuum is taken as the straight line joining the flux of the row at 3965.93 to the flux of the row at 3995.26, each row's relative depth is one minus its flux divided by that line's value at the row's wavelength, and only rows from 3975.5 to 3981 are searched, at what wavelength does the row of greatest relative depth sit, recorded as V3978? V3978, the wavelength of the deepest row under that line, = 3976.90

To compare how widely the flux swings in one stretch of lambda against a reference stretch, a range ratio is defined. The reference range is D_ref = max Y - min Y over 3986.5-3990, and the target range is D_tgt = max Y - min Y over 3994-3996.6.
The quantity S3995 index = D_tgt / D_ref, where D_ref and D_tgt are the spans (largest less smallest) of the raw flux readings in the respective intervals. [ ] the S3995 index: 1.7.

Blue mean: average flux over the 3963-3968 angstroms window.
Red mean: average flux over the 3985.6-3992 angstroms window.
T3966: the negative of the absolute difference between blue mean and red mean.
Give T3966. -1.2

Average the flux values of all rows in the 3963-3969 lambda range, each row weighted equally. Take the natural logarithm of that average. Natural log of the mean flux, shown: 2.47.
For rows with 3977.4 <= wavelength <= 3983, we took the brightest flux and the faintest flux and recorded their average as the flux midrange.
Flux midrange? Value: 11.2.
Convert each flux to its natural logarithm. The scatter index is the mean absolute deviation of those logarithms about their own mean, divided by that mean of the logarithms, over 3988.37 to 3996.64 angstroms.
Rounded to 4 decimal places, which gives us 0.0053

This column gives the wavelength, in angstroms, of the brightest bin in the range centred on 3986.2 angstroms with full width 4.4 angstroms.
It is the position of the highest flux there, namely 3987.91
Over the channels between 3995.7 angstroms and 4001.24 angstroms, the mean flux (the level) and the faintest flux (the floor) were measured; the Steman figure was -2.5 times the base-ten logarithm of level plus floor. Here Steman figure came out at -3.27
